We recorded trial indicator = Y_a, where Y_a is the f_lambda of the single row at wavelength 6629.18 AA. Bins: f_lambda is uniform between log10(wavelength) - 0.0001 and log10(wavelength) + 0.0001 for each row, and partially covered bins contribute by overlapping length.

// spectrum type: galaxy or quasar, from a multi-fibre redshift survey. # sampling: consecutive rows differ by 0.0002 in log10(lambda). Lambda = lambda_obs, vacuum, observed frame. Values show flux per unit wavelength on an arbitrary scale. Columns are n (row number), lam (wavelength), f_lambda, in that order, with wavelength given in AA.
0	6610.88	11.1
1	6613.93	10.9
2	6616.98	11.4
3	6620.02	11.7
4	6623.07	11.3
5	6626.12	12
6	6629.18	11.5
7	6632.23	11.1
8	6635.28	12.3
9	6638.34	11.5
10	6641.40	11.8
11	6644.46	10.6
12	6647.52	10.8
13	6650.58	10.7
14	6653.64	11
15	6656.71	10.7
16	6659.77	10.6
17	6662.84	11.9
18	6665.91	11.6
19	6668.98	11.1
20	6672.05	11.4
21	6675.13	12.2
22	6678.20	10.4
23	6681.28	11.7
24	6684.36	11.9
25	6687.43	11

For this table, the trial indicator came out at 11.5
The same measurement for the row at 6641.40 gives 11.8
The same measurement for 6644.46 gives 10.6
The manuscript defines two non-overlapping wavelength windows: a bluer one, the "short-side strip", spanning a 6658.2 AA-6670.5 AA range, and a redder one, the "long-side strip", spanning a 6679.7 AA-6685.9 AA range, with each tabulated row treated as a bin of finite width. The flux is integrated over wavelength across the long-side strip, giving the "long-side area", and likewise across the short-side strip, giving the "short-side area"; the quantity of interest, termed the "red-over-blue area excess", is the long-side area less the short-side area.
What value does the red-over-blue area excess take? -66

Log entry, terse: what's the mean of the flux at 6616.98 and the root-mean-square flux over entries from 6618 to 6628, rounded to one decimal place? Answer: 11.5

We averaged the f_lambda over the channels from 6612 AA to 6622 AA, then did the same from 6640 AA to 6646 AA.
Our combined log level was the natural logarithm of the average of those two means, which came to 2.42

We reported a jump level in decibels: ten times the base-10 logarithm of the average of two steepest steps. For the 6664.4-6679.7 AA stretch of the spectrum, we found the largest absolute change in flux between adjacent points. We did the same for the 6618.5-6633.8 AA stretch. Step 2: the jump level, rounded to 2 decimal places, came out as 0.97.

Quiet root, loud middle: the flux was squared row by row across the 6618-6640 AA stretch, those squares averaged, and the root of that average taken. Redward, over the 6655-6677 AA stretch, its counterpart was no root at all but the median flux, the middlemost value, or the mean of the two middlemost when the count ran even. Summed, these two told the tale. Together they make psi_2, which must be 23.0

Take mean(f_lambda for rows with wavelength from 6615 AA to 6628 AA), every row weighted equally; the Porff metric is 11.6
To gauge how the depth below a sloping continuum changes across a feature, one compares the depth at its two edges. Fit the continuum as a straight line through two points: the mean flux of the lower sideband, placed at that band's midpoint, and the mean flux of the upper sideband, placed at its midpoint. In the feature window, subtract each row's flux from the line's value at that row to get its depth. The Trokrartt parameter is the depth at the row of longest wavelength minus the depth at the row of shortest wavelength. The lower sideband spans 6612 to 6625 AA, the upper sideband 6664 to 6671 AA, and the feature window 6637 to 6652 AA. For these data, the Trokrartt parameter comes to 0.8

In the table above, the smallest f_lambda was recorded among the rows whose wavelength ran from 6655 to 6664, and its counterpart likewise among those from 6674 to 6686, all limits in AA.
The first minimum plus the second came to 21.0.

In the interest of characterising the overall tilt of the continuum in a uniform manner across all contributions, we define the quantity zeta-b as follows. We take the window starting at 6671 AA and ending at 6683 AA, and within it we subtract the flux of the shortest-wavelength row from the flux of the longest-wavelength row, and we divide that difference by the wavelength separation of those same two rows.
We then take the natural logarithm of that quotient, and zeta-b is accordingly -3.43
